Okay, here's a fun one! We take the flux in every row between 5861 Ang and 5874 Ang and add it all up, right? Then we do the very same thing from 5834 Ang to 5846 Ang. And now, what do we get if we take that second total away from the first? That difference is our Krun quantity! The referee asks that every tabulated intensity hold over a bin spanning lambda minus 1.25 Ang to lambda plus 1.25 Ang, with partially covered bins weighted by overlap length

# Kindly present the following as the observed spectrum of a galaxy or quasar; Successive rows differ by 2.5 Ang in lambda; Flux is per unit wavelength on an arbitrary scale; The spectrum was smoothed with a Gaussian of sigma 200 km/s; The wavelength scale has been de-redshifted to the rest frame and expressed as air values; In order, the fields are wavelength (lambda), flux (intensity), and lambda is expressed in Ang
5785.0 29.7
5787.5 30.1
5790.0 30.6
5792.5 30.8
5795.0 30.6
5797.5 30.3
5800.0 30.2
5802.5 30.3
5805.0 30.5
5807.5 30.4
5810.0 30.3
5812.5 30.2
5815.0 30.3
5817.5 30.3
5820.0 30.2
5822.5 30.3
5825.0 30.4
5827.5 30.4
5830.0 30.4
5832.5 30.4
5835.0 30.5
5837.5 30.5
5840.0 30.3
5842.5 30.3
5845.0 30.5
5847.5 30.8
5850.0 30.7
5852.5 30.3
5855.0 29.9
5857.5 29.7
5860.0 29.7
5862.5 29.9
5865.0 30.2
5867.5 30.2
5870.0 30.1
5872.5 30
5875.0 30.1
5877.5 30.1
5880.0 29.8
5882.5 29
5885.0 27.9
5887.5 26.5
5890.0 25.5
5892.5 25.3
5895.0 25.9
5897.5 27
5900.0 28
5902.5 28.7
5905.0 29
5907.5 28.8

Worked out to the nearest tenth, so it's -1.7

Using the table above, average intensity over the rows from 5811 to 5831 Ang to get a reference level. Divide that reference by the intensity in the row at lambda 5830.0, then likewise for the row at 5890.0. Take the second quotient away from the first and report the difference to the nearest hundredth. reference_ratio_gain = -0.19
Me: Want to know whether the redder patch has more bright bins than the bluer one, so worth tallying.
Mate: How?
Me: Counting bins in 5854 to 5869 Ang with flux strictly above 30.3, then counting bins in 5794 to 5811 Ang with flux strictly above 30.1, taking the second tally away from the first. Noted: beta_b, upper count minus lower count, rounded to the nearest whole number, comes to -7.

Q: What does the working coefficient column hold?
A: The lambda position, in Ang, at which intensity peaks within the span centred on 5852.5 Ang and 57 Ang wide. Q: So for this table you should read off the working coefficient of 5847.5 Ang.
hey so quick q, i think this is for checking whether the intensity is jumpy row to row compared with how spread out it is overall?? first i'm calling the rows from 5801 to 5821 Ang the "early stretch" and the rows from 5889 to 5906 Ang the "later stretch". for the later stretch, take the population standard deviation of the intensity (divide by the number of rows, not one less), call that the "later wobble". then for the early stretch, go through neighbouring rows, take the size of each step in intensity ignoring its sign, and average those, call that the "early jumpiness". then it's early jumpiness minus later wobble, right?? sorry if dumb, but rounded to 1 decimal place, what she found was -1.3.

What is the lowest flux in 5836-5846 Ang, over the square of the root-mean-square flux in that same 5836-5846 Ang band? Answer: 0.0328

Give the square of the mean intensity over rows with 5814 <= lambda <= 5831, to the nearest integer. 920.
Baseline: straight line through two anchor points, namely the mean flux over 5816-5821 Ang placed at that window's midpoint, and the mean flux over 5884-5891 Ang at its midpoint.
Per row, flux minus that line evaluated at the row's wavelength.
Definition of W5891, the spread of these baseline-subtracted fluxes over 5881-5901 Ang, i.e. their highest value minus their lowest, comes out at 3.17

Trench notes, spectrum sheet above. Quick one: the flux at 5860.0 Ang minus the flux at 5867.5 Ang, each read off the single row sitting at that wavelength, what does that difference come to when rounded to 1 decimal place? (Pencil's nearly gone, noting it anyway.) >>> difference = -0.5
